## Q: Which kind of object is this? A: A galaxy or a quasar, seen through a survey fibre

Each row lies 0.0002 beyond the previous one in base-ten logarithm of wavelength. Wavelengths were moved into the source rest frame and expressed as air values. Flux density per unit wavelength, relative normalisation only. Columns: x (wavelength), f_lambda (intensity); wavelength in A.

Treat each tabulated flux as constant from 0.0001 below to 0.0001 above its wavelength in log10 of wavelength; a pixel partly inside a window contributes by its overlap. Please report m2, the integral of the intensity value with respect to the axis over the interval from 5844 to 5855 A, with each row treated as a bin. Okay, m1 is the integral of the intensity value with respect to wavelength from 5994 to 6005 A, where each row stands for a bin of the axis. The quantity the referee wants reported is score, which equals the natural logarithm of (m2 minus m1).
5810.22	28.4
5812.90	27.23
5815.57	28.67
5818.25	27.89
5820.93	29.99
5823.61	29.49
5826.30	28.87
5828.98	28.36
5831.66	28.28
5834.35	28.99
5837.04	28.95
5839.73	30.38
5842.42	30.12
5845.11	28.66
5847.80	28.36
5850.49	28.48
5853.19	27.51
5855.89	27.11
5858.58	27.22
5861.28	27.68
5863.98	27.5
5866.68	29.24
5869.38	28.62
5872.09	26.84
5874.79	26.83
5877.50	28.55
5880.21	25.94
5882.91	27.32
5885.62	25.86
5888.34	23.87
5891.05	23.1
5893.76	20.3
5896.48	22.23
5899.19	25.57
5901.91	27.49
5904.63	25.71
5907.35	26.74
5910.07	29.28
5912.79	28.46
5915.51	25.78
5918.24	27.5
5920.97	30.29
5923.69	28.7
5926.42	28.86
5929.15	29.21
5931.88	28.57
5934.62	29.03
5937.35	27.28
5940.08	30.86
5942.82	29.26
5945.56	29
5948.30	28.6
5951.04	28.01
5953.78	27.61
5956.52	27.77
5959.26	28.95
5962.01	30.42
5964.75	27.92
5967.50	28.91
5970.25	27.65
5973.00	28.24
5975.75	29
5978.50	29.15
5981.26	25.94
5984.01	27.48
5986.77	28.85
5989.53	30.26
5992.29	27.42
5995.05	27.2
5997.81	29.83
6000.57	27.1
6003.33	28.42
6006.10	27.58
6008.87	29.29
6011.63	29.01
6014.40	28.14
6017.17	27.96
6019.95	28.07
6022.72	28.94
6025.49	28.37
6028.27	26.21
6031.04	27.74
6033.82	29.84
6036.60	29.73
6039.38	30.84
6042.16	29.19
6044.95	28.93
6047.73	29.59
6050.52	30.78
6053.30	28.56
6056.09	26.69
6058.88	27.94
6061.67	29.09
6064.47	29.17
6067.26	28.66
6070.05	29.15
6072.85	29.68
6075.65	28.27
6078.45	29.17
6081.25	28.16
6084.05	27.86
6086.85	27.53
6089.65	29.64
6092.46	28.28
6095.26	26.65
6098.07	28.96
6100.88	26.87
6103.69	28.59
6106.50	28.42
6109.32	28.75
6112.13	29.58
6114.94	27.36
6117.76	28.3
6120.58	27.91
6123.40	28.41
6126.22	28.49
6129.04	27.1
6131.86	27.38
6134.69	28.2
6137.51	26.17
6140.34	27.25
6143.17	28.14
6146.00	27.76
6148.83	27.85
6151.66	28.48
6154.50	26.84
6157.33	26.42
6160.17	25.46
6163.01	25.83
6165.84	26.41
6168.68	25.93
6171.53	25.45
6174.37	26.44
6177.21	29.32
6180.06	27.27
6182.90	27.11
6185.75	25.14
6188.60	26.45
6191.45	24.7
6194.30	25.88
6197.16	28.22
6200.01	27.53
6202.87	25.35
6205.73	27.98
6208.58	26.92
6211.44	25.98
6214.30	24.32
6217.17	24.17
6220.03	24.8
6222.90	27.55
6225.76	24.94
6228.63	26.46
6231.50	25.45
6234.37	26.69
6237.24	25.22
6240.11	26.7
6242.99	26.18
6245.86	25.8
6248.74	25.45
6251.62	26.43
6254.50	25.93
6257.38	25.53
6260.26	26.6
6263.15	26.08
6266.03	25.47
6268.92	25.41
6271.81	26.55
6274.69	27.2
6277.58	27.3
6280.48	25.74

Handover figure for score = -1.2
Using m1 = 310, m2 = 310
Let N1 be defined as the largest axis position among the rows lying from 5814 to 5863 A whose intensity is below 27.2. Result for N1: 5855.89 A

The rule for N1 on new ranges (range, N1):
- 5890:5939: 5915.51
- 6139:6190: 6188.60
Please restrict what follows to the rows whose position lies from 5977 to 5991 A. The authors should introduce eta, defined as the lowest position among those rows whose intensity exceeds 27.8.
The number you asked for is 5978.50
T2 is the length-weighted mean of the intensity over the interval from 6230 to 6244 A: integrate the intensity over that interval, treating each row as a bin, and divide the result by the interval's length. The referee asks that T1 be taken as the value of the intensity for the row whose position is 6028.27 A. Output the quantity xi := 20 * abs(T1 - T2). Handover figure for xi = 3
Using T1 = 26.21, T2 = 26.0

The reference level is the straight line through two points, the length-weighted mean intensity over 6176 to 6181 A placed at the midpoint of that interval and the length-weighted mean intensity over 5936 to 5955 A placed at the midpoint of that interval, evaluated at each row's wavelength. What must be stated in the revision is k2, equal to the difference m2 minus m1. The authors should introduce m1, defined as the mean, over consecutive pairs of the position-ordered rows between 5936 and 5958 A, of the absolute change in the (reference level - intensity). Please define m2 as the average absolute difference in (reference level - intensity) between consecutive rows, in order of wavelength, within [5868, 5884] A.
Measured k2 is 0.5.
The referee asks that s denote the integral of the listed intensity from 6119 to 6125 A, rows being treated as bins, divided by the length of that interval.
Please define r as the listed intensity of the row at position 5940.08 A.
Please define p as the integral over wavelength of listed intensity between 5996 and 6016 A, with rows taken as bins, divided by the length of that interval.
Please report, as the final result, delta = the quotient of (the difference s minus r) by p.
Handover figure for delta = -0.09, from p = 28.5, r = 30.86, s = 28.2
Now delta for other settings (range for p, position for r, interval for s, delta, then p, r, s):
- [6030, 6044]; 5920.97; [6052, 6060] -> -0.09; 29.5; 30.29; 27.7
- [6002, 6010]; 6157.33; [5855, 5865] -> 0.03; 28.4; 26.42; 27.4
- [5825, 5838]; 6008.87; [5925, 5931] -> -0.01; 28.7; 29.29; 29.0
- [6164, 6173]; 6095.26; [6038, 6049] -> 0.12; 25.9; 26.65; 29.6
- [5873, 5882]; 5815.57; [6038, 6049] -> 0.04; 27.1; 28.67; 29.6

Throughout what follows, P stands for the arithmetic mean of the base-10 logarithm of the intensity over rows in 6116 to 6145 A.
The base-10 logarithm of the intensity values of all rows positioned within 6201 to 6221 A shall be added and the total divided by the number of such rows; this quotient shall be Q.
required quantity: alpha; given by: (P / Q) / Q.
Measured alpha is 0.727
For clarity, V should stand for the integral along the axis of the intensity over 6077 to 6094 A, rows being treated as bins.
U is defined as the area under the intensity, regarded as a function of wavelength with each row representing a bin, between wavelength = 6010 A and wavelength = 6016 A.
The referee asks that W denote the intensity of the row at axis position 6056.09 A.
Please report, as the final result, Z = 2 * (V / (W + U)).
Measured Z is 4.9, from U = 172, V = 483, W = 26.69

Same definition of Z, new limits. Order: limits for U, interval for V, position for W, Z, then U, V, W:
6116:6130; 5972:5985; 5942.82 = 1.7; 393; 364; 29.26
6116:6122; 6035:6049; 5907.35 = 4.3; 168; 415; 26.74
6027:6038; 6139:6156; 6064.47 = 2.8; 313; 471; 29.17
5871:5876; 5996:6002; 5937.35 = 2.1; 134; 170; 27.28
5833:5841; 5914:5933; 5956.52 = 4.1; 235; 540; 27.77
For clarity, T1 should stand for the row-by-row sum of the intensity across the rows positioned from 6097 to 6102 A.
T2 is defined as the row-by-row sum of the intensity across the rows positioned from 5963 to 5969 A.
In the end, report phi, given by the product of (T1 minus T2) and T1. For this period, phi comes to -56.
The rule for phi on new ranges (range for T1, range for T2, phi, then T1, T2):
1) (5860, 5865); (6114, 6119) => -26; 55.2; 56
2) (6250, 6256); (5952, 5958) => -158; 52.4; 55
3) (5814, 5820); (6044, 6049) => -111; 56.6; 59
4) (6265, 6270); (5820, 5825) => -438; 50.9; 59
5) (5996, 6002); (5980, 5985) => 200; 56.9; 53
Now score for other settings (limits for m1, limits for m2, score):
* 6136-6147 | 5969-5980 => 2.5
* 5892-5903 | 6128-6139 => 3.6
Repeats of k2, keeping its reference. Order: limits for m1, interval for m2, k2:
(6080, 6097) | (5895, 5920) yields 0.8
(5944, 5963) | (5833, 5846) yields 0.1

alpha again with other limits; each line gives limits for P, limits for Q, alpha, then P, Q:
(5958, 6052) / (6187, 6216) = 0.722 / 1.46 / 1.42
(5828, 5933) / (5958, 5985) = 0.681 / 1.44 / 1.45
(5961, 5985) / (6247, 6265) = 0.725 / 1.45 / 1.41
